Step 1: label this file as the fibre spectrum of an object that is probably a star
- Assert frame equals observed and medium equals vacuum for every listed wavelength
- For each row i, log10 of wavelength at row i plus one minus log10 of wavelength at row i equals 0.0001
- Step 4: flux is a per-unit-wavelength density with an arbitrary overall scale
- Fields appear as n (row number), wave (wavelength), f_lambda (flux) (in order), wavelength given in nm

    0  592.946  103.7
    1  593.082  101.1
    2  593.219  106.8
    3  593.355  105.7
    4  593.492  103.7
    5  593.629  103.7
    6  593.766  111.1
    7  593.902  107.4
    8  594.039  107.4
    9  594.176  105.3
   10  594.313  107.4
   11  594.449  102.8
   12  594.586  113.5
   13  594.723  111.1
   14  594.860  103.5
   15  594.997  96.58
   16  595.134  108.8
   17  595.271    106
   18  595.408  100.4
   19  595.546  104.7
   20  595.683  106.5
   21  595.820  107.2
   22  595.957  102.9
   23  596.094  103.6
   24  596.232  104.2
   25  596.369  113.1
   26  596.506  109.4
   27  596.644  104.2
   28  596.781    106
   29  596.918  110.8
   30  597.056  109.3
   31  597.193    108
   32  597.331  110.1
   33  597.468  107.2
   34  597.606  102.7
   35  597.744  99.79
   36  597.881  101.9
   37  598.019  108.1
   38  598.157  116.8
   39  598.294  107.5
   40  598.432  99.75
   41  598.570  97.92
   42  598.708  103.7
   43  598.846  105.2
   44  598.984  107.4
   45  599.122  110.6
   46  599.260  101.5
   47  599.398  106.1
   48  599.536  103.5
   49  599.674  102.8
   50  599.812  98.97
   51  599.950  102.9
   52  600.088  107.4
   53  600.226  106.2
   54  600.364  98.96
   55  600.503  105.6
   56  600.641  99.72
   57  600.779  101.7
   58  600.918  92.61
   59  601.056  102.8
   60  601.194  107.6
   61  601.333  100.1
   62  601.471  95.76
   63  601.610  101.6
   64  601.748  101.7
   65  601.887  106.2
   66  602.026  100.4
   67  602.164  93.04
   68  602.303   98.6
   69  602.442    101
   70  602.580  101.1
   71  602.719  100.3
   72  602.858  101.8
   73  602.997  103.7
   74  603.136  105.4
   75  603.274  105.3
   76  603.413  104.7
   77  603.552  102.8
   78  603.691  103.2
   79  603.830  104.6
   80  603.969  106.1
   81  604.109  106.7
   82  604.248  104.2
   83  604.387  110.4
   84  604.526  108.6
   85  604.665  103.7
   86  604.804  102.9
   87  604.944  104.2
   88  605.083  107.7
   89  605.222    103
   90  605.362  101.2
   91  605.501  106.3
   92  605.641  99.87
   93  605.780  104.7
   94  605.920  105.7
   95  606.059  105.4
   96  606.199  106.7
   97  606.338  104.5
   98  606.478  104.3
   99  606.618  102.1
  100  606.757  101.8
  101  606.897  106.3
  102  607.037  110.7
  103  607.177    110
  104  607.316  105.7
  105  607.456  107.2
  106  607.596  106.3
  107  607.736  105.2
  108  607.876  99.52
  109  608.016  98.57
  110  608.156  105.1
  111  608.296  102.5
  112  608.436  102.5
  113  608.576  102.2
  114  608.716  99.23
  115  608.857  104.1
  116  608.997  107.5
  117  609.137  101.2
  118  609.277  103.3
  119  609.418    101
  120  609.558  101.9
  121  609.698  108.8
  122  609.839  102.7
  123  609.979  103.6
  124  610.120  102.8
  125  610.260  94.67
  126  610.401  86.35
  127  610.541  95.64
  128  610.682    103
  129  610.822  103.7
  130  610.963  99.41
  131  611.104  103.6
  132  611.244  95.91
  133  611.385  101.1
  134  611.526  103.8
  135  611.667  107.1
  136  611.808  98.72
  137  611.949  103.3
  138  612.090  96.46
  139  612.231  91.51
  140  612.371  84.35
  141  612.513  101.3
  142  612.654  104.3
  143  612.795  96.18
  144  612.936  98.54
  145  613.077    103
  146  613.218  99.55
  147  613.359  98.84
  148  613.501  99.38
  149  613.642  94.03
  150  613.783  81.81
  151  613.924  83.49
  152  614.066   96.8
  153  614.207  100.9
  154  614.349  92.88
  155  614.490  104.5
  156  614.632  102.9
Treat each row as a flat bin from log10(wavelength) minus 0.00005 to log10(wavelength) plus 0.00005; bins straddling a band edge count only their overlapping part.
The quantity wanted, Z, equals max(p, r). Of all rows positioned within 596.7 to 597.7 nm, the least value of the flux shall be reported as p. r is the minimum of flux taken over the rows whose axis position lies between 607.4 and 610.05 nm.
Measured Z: 102.7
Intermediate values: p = 102.7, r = 98.57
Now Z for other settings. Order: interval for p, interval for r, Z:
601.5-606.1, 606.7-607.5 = 101.8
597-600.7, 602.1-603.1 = 97.9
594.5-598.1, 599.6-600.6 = 99.0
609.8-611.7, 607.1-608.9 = 98.6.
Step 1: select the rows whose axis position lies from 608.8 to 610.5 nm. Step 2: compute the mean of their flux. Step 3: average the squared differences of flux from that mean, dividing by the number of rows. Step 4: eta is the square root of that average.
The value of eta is 5.65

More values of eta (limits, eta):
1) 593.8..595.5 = 4.40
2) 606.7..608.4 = 3.58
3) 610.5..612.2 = 3.55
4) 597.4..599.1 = 4.89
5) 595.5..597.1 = 3.07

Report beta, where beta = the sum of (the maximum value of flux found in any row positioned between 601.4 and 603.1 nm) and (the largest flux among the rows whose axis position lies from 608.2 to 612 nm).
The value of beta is 215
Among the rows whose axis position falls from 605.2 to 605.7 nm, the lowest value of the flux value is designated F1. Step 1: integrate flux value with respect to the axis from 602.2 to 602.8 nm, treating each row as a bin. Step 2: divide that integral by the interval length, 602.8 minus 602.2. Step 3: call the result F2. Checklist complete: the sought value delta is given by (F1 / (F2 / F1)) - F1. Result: 0.0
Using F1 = 99.87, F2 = 100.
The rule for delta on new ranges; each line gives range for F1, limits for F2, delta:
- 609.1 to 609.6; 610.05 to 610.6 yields 6.4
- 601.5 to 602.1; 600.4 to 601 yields 0.6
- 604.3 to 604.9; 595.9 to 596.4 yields -2.5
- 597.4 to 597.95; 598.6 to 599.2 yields -5.8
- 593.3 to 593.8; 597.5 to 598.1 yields 0.2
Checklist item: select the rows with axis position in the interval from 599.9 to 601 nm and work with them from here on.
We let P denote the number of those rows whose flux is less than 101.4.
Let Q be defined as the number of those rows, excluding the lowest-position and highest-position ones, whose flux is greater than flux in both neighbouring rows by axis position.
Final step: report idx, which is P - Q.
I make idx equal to 0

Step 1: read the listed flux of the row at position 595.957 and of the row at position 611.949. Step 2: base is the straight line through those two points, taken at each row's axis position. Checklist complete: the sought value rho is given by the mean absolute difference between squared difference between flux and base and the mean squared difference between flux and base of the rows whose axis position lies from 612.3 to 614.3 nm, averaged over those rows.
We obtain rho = 128.6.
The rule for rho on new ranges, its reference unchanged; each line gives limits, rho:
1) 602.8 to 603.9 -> 1.6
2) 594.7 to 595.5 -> 21.0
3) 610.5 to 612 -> 15.9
